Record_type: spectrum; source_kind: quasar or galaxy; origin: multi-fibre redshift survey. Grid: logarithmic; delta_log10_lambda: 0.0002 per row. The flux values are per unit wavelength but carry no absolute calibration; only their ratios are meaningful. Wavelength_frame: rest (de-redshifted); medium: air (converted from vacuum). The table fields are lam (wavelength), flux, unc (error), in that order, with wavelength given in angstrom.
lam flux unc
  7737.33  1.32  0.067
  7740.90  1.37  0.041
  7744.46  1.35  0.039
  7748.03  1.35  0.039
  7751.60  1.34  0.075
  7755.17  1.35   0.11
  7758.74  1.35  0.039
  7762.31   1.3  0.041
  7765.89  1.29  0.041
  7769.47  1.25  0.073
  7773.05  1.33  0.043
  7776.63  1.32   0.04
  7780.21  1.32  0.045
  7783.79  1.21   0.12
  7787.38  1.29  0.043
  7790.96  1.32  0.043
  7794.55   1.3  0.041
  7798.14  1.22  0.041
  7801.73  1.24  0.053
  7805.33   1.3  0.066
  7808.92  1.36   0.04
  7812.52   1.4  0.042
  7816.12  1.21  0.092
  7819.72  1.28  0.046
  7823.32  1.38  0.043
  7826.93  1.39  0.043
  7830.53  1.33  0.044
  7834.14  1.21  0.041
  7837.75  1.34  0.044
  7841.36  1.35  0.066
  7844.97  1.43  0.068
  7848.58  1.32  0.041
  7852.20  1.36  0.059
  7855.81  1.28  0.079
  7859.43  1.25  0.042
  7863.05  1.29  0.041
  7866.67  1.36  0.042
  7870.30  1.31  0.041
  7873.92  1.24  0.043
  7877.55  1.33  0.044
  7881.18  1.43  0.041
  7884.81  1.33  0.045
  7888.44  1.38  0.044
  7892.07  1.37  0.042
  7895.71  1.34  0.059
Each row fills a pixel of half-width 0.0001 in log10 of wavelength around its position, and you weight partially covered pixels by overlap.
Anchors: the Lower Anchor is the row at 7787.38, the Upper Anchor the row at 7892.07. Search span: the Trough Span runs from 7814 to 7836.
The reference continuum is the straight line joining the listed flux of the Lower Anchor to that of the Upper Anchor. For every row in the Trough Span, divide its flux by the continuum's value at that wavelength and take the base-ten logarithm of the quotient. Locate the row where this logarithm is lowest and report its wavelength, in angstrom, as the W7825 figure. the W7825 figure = 7834.14 angstrom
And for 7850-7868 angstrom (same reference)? 7859.43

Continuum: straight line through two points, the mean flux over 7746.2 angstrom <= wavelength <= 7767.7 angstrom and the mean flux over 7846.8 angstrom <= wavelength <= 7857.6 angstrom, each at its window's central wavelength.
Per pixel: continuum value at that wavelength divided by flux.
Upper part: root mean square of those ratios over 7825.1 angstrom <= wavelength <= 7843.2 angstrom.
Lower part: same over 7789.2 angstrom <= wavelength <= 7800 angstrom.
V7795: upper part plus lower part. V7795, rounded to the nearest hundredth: 2.04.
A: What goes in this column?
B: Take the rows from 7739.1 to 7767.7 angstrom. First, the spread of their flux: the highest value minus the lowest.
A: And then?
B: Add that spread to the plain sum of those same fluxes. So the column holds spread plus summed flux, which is 10.8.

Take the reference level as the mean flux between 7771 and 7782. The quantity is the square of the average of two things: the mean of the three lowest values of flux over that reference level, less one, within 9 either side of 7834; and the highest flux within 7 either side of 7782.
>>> 0.421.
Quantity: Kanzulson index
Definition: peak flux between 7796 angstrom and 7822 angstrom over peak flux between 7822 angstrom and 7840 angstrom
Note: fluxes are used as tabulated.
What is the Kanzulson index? 1.01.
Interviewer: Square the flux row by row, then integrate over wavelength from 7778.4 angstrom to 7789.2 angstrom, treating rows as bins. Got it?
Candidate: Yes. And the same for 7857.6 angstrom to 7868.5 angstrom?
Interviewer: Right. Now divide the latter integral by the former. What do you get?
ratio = 1.05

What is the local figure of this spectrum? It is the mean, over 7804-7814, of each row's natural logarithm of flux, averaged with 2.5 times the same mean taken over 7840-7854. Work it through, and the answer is 0.54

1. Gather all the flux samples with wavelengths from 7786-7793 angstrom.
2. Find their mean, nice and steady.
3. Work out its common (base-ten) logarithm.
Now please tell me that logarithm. 0.116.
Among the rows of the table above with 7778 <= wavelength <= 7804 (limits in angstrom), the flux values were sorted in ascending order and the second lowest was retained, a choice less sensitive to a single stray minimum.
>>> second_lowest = 1.22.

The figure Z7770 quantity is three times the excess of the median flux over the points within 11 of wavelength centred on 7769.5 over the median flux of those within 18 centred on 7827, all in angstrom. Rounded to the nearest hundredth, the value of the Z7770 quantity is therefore -0.12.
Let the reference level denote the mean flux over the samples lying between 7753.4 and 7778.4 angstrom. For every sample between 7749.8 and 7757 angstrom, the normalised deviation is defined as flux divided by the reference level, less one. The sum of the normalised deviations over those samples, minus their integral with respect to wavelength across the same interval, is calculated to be -0.13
